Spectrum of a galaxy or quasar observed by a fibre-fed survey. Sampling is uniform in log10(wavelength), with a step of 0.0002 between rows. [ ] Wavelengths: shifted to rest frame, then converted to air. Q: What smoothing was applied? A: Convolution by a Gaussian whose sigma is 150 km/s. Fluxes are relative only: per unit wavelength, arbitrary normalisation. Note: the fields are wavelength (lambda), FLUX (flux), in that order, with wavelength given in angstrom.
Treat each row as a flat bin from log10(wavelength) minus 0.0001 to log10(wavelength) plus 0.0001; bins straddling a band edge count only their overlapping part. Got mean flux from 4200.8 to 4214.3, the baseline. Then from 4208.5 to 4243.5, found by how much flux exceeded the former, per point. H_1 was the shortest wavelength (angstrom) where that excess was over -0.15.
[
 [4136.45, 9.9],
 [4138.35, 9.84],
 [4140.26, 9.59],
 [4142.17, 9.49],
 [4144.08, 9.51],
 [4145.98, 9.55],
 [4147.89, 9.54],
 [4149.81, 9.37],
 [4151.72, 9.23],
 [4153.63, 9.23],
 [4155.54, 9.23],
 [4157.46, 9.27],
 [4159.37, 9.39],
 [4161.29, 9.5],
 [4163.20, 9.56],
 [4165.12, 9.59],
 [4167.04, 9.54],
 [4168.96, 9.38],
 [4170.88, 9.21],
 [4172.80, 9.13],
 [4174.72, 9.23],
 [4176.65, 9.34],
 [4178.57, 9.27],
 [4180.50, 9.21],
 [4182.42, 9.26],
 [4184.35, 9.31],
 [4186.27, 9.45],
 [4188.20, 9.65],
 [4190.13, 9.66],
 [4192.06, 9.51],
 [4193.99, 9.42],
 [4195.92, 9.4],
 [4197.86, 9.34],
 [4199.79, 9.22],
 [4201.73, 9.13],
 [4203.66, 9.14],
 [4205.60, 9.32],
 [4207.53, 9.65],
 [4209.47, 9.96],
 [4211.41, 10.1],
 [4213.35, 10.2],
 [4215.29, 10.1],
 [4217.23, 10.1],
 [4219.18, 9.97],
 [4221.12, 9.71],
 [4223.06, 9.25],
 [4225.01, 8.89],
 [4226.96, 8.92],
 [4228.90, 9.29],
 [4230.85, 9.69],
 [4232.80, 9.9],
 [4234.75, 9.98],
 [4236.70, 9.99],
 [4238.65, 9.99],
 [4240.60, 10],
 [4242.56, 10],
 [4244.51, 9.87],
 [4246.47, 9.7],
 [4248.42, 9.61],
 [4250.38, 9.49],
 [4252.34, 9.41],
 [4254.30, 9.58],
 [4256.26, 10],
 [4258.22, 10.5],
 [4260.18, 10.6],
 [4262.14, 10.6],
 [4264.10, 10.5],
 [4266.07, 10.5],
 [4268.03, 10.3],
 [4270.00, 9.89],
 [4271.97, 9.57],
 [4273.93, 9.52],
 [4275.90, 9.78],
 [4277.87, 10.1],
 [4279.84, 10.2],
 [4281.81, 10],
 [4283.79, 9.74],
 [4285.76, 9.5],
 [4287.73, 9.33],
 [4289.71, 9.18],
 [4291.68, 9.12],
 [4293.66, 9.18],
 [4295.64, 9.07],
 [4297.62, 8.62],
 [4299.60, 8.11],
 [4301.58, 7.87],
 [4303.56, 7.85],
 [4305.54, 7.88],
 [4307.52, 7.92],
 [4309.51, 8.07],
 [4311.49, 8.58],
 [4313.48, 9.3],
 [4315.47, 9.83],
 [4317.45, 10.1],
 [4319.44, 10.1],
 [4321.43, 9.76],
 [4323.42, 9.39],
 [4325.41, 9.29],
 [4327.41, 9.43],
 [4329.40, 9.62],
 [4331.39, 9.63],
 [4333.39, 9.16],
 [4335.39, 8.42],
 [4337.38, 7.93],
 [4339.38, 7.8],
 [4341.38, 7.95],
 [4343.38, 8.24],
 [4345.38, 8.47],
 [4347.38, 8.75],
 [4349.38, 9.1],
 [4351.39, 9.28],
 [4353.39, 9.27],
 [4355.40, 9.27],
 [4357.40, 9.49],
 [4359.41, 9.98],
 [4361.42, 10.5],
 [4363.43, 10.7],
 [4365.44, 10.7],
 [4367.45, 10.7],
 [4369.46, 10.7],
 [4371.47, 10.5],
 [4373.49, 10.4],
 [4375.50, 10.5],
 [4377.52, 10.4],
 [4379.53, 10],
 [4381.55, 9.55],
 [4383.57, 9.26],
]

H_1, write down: 4209.47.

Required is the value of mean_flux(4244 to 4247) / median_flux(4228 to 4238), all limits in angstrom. 0.99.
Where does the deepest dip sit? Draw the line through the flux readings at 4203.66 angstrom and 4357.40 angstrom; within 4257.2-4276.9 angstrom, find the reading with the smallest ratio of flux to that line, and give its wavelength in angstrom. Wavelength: 4273.93 angstrom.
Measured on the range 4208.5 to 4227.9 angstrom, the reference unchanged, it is 4225.01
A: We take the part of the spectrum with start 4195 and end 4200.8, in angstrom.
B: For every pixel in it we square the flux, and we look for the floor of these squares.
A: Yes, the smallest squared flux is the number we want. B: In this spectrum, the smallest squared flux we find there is 85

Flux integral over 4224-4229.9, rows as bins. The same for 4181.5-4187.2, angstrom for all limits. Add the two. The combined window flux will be 107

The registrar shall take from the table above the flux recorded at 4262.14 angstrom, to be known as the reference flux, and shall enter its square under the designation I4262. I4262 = 112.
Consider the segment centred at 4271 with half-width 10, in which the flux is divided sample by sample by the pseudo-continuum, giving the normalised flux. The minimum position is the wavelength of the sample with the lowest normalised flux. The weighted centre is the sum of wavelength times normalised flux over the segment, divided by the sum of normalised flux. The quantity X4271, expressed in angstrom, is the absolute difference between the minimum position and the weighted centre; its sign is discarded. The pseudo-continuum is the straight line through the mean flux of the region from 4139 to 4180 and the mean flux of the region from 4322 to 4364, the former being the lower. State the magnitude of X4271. 3.1 angstrom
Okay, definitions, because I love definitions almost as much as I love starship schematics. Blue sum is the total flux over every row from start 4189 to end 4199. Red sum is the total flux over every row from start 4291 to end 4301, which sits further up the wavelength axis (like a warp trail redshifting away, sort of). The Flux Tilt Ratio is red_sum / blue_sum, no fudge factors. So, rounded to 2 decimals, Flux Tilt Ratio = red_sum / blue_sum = 0.93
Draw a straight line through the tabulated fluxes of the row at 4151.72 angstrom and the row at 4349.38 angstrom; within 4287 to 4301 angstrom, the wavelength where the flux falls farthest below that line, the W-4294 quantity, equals 4299.60 angstrom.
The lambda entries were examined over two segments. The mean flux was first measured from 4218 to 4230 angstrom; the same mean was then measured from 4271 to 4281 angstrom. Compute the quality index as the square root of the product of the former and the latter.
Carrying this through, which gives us 9.6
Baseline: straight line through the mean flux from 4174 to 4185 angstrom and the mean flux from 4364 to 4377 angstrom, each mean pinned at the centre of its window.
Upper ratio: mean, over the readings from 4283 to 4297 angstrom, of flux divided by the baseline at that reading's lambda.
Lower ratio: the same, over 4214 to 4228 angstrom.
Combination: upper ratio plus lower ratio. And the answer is 1.93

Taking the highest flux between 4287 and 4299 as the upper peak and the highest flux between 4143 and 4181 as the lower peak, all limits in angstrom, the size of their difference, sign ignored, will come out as 0.26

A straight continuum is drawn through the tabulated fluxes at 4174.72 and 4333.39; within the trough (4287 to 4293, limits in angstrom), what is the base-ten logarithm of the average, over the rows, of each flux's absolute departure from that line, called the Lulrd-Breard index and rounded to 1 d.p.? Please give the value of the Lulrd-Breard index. -1.2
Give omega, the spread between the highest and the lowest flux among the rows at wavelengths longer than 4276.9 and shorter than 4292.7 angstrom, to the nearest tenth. 1.1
